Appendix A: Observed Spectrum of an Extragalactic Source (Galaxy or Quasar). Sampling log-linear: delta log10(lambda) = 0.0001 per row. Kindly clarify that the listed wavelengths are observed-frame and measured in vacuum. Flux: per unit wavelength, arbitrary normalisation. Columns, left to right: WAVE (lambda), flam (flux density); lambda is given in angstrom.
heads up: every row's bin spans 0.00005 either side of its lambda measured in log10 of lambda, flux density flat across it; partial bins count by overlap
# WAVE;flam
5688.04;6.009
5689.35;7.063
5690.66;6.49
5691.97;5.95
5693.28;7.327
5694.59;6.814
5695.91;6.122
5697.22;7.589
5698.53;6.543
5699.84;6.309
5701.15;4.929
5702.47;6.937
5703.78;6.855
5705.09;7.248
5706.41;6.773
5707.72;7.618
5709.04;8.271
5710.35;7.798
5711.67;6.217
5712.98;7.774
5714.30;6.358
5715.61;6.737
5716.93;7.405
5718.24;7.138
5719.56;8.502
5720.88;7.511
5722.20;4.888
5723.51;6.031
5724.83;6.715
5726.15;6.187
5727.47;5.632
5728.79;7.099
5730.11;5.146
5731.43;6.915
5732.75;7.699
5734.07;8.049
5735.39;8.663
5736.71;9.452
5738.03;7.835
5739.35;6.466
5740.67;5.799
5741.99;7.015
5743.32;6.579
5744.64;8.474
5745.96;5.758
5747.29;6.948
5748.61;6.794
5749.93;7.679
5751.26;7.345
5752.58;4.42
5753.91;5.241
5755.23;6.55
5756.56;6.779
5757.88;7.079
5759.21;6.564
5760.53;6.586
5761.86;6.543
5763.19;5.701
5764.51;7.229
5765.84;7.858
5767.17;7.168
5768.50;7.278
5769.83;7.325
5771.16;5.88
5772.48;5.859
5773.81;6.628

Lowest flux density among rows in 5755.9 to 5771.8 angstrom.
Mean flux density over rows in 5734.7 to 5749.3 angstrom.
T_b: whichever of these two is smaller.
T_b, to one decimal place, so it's 5.7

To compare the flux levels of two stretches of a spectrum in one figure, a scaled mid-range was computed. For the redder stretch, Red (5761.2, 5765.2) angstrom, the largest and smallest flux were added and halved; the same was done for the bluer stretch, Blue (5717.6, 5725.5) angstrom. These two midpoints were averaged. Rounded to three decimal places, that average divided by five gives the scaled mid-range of 1.316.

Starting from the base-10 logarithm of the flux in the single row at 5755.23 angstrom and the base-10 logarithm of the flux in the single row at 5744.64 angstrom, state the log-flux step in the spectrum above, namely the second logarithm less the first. 0.11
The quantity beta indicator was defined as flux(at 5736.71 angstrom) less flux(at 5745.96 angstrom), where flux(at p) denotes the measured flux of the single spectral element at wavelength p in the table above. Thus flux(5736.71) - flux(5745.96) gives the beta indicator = 3.7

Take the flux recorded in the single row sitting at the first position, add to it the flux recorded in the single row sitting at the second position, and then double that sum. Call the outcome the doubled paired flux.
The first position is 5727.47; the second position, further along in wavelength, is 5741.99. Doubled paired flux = 25.3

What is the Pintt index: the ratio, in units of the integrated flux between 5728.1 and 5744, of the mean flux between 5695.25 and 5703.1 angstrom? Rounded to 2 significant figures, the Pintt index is 0.056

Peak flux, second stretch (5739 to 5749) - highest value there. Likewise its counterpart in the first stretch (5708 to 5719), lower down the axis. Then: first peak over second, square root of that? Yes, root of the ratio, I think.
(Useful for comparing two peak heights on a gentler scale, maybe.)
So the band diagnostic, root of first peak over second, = 0.99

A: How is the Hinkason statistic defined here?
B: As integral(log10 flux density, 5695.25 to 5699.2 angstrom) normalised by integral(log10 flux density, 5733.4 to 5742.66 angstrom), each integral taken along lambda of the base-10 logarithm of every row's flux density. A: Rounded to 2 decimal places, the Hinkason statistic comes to 0.40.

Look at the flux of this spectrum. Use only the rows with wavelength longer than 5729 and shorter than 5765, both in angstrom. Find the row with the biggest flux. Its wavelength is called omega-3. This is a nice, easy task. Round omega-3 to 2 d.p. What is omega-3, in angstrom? 5736.71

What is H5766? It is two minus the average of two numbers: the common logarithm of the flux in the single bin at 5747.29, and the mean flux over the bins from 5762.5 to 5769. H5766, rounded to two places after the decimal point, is -1.94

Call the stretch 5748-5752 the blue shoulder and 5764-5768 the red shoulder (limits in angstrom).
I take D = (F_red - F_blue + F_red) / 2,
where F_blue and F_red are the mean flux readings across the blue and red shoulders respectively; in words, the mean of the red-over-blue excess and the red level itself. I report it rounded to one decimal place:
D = 3.8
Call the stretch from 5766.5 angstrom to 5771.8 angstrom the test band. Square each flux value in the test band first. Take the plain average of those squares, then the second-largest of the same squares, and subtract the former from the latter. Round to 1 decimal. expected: 4.8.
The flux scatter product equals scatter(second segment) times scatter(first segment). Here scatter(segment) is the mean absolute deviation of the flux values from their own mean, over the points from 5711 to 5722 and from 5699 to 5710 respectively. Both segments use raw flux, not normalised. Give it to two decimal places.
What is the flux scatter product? 0.39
